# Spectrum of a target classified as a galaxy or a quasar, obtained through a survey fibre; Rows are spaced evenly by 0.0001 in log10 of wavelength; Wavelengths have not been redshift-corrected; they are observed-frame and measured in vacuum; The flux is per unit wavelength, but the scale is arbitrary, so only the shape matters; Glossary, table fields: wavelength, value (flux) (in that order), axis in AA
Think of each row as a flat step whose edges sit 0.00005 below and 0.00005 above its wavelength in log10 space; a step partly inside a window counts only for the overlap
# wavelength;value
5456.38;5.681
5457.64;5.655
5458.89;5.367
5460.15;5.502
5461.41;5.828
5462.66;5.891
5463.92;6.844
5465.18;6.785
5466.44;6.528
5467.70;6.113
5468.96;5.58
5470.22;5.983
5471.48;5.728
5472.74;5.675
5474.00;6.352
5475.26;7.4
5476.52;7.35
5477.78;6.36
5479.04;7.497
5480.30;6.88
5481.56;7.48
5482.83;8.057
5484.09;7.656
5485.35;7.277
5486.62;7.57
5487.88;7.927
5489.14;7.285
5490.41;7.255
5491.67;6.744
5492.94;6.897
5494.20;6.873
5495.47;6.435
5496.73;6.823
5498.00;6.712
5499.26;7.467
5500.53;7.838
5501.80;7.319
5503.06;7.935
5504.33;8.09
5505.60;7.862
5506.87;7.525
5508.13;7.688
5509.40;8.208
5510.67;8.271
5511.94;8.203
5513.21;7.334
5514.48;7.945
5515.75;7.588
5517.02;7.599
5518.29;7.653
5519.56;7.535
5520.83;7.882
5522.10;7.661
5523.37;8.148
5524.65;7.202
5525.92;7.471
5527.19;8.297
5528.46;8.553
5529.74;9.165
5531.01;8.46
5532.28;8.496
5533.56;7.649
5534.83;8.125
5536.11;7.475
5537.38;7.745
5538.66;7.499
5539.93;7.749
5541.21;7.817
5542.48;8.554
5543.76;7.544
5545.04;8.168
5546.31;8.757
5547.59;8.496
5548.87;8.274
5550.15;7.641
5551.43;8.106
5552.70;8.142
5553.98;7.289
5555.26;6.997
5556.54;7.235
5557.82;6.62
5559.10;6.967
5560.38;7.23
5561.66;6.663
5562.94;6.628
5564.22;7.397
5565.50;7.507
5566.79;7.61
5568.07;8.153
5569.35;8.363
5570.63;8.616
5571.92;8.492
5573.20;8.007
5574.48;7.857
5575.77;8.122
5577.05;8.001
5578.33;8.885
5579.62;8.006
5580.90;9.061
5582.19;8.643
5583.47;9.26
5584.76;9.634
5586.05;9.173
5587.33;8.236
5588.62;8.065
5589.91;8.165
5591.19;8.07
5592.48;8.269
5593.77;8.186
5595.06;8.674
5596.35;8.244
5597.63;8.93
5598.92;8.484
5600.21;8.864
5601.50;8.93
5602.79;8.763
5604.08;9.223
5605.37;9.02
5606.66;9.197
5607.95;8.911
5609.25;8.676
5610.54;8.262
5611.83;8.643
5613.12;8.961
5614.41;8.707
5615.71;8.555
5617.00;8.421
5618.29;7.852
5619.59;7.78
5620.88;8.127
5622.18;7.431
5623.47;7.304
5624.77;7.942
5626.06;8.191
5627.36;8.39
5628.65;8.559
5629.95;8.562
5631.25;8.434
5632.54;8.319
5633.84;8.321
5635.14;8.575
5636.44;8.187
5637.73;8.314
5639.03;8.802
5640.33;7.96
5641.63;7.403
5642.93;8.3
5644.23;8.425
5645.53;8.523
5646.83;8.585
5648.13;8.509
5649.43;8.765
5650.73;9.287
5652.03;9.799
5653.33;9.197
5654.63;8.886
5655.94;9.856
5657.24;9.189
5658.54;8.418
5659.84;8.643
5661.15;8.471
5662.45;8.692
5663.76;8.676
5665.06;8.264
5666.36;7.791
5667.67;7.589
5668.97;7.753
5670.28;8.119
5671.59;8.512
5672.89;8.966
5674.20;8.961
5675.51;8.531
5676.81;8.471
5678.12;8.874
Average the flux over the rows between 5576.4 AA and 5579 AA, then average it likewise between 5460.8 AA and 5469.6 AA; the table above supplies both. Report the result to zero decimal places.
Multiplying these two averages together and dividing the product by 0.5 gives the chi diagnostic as 105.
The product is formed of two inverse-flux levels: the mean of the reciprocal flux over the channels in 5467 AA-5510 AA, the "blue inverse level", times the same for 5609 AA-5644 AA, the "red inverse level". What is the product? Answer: 0.0173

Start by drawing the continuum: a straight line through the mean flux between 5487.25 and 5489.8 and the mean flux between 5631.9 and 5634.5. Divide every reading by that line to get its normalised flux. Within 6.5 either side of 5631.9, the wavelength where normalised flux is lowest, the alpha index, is 5636.44 AA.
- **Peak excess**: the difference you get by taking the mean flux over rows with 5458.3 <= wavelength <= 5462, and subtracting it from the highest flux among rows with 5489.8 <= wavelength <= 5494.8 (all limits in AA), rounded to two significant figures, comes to 1.7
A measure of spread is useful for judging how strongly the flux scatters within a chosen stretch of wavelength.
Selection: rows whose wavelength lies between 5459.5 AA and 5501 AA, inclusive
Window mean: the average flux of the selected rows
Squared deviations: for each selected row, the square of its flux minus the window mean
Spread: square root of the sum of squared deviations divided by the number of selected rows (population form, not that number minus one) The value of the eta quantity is 0.72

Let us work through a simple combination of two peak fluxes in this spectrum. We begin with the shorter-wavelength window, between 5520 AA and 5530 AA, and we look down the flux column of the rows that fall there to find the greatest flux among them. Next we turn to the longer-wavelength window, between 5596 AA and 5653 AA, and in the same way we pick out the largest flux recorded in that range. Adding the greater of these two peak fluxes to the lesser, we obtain 19.0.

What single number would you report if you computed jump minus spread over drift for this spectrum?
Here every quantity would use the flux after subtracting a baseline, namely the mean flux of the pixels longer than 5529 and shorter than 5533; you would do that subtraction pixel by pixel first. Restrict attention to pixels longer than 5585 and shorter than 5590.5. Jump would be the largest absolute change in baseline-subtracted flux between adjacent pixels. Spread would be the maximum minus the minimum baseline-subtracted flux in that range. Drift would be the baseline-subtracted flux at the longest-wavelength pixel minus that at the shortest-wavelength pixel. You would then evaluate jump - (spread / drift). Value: 2.0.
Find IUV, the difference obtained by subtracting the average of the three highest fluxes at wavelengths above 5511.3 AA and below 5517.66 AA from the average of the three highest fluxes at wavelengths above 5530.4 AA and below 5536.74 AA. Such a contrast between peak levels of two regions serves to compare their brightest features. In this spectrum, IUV 0.4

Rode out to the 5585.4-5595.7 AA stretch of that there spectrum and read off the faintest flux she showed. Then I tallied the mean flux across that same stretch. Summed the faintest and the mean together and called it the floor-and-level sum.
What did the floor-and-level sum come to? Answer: 16.4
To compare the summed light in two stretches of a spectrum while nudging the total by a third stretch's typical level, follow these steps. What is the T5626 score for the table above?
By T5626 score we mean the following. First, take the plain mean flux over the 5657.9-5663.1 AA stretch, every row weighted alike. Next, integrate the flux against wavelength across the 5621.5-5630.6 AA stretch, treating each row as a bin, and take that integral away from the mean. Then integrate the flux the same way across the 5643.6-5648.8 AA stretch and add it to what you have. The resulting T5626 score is -20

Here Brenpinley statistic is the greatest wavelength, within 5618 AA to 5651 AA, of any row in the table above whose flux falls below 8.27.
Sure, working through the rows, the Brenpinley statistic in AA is 5641.63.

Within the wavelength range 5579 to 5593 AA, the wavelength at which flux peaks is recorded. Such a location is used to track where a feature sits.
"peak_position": 5584.76 AA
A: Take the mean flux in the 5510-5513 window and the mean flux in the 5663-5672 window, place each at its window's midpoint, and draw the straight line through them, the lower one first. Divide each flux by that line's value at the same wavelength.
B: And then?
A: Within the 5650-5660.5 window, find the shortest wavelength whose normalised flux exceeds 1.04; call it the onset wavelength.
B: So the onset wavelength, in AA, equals 5650.73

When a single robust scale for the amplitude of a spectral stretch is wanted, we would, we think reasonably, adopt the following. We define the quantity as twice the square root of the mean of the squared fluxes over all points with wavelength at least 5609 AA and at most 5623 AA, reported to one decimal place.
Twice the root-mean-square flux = 16.6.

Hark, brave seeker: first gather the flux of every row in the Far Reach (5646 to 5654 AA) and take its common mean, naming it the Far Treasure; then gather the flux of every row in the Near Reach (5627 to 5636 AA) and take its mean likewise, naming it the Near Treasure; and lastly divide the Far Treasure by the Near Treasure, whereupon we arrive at 1.068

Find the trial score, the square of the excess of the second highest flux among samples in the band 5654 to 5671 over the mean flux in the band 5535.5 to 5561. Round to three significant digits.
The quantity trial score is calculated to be 2.17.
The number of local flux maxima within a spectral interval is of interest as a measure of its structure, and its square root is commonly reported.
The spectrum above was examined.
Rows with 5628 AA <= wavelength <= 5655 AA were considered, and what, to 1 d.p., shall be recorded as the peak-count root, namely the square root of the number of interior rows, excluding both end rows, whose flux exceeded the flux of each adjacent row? 2.2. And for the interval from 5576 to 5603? 2.8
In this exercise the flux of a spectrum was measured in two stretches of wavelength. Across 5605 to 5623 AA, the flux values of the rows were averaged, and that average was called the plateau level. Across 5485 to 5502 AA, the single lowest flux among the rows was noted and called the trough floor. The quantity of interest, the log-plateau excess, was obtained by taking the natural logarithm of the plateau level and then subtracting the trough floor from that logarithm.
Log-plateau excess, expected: -4.30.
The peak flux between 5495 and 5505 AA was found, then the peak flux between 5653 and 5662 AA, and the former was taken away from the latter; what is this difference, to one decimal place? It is 1.8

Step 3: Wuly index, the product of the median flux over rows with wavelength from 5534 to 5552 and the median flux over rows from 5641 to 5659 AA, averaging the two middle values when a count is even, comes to 69.1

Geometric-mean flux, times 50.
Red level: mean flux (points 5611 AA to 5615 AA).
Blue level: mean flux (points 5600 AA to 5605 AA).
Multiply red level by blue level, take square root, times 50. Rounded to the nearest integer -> 443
